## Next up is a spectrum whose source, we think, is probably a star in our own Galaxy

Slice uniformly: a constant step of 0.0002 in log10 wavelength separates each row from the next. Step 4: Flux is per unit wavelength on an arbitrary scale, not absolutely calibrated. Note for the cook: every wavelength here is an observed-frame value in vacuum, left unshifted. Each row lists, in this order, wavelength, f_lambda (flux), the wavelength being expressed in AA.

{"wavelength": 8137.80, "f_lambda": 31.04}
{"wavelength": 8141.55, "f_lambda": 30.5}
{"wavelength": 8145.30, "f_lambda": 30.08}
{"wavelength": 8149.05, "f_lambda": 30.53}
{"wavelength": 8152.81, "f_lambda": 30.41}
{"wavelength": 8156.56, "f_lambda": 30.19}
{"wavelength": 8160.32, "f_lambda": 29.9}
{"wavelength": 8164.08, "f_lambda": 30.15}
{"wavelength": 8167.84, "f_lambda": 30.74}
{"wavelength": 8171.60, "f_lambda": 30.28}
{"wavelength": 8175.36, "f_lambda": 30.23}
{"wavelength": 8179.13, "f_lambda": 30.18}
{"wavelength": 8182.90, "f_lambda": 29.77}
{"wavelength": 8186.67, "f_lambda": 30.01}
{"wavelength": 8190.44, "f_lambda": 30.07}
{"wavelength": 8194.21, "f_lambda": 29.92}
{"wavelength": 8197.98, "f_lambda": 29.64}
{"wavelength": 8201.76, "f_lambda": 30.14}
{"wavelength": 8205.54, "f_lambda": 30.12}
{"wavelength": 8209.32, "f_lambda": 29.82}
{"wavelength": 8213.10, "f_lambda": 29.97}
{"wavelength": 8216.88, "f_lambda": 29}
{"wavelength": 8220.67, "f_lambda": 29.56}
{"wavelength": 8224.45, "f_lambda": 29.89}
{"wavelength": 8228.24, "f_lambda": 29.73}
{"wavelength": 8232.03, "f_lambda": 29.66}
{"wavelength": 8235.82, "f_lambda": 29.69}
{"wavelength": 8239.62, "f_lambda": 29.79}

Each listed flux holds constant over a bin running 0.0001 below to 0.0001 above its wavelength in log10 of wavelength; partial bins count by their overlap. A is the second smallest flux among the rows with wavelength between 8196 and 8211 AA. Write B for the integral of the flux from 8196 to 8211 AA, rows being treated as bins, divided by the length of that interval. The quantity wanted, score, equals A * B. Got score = 892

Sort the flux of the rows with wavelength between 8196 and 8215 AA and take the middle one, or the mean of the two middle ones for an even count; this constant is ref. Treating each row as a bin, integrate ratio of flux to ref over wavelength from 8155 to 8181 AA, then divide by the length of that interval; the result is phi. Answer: 1.01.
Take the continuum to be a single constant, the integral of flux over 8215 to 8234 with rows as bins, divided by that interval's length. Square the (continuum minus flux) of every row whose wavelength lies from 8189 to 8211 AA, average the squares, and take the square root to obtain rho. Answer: 0.42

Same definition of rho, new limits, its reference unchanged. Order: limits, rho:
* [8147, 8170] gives 0.80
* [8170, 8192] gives 0.55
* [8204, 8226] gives 0.40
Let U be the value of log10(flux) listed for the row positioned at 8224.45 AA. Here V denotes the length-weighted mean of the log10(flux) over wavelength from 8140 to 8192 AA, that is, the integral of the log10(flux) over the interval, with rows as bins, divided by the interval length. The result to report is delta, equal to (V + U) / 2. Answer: 1.48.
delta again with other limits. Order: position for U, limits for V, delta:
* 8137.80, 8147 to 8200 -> 1.49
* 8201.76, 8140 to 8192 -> 1.48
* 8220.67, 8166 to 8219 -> 1.47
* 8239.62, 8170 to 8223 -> 1.47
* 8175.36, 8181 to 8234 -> 1.48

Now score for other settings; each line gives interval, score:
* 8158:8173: 912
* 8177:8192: 900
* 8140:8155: 924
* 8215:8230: 873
